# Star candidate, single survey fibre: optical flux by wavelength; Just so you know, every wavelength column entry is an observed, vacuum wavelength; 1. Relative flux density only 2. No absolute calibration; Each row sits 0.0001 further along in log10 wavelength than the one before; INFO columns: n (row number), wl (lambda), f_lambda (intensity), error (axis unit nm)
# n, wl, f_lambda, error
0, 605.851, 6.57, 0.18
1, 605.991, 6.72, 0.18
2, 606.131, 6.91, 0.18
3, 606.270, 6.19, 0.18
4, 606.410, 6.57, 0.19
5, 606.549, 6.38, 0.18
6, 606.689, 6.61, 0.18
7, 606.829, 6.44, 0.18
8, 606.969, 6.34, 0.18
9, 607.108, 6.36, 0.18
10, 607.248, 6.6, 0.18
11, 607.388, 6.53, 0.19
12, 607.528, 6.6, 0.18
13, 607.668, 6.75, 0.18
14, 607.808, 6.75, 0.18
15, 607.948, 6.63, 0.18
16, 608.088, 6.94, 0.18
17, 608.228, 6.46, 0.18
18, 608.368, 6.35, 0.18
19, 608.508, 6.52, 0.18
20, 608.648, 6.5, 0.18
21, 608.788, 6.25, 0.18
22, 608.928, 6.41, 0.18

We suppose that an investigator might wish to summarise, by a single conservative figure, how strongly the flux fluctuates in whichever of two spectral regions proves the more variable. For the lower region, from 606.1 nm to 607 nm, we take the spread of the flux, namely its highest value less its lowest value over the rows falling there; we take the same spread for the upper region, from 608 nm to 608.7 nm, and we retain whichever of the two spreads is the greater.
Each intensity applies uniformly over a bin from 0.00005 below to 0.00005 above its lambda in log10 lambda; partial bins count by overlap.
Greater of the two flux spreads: 0.72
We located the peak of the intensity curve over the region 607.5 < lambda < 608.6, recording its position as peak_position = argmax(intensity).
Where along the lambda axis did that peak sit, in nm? 608.088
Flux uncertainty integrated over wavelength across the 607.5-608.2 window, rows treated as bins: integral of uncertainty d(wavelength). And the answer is 0.1260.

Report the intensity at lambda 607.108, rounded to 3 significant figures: 6.36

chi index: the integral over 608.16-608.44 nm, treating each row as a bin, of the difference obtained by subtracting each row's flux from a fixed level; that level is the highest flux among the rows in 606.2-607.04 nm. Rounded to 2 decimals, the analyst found 0.06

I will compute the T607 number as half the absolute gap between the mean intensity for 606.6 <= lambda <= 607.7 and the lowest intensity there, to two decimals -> 0.09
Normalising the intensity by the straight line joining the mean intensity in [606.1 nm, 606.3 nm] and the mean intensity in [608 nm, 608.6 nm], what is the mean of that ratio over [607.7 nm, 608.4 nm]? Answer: 1.01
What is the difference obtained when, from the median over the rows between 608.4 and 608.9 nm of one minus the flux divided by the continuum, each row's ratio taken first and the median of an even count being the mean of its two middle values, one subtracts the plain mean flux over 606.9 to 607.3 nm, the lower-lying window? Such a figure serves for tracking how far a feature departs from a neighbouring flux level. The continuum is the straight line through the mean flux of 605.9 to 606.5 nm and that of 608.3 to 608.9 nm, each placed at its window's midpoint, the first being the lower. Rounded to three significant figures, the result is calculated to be -6.45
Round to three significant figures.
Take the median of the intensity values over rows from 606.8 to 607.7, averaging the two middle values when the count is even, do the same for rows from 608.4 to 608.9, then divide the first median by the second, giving 1.00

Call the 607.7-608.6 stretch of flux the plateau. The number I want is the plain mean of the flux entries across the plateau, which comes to 6.61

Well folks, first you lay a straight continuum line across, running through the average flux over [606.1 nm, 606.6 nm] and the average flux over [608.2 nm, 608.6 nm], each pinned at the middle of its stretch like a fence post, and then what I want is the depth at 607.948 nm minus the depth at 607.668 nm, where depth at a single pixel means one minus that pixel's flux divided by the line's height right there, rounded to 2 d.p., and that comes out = 0.02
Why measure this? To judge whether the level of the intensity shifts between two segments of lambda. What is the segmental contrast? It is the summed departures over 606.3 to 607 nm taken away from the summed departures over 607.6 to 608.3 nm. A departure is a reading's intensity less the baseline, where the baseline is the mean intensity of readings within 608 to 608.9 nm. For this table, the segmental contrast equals 1.2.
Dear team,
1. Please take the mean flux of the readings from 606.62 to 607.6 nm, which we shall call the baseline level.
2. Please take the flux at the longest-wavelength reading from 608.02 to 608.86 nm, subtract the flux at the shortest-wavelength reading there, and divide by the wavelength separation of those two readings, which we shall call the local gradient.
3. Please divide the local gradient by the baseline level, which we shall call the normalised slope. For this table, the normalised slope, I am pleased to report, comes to -0.15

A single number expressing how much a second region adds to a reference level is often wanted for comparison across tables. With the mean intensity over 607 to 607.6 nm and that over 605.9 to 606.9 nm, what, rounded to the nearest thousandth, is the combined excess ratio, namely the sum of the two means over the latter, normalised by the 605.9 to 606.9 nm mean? 1.996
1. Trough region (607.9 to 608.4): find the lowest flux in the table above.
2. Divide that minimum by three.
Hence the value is 2.12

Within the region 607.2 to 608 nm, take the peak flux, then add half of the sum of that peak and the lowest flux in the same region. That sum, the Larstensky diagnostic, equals 13.4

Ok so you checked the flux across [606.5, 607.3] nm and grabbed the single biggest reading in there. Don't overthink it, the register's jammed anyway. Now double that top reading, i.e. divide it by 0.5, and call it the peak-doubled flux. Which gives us 13.2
